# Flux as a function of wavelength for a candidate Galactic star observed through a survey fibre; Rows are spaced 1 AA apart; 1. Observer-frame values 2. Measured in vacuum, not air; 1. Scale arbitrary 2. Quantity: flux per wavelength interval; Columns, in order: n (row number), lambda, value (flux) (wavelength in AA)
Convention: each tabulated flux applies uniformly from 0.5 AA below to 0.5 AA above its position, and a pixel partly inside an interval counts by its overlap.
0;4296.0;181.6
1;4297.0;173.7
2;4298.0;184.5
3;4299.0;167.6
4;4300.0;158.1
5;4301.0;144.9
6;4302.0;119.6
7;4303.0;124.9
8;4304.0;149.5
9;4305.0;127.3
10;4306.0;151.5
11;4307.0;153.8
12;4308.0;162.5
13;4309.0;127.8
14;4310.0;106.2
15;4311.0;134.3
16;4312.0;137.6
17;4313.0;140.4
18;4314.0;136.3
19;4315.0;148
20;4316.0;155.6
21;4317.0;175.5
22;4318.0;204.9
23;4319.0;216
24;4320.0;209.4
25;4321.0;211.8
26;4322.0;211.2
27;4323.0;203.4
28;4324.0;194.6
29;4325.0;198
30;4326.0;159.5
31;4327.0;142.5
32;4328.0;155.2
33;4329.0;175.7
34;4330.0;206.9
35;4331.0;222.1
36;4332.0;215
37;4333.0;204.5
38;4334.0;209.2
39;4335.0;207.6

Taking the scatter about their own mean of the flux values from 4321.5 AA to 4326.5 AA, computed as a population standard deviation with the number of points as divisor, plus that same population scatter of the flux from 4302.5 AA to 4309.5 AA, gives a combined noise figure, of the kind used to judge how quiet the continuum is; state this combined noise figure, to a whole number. 32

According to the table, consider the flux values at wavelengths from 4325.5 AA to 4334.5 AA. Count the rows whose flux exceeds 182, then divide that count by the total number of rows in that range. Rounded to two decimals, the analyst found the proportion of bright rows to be 0.56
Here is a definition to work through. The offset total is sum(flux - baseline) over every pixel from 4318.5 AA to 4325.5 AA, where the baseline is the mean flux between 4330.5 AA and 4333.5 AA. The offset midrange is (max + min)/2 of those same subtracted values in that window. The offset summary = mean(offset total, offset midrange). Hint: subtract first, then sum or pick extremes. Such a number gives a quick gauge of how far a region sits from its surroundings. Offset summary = -31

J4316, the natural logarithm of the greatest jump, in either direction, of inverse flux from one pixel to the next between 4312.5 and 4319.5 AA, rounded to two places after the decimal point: -7.11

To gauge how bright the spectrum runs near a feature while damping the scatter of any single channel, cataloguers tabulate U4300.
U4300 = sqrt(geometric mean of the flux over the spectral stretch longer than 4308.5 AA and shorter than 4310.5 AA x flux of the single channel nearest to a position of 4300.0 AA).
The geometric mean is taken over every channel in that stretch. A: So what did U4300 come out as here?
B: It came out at 136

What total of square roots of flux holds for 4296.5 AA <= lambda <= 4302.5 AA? 75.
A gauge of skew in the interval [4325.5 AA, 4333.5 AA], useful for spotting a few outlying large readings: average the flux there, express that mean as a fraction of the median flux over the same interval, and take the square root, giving 0.987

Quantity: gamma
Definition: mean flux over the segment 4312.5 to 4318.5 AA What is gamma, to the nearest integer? 160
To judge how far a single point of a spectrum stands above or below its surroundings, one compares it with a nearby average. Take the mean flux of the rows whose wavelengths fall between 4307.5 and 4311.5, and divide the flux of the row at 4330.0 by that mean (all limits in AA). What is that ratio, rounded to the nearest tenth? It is 1.6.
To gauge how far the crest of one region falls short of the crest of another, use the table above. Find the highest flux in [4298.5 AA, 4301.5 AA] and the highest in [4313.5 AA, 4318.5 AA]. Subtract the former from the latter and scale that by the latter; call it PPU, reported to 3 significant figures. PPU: 0.182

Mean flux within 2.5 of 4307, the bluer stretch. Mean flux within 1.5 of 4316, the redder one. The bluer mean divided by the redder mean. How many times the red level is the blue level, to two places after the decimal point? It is 0.91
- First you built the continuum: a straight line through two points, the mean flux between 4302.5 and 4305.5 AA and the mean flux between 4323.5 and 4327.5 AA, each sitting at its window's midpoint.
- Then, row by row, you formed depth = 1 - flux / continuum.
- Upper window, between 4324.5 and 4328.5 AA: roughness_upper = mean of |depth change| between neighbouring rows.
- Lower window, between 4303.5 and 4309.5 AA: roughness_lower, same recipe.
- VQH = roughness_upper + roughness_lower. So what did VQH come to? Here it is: 0.26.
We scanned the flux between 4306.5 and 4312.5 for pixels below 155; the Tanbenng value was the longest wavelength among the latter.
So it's 4312.0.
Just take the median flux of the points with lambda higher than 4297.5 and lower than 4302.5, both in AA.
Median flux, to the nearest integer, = 158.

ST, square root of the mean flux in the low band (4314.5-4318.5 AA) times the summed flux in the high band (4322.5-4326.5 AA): 359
